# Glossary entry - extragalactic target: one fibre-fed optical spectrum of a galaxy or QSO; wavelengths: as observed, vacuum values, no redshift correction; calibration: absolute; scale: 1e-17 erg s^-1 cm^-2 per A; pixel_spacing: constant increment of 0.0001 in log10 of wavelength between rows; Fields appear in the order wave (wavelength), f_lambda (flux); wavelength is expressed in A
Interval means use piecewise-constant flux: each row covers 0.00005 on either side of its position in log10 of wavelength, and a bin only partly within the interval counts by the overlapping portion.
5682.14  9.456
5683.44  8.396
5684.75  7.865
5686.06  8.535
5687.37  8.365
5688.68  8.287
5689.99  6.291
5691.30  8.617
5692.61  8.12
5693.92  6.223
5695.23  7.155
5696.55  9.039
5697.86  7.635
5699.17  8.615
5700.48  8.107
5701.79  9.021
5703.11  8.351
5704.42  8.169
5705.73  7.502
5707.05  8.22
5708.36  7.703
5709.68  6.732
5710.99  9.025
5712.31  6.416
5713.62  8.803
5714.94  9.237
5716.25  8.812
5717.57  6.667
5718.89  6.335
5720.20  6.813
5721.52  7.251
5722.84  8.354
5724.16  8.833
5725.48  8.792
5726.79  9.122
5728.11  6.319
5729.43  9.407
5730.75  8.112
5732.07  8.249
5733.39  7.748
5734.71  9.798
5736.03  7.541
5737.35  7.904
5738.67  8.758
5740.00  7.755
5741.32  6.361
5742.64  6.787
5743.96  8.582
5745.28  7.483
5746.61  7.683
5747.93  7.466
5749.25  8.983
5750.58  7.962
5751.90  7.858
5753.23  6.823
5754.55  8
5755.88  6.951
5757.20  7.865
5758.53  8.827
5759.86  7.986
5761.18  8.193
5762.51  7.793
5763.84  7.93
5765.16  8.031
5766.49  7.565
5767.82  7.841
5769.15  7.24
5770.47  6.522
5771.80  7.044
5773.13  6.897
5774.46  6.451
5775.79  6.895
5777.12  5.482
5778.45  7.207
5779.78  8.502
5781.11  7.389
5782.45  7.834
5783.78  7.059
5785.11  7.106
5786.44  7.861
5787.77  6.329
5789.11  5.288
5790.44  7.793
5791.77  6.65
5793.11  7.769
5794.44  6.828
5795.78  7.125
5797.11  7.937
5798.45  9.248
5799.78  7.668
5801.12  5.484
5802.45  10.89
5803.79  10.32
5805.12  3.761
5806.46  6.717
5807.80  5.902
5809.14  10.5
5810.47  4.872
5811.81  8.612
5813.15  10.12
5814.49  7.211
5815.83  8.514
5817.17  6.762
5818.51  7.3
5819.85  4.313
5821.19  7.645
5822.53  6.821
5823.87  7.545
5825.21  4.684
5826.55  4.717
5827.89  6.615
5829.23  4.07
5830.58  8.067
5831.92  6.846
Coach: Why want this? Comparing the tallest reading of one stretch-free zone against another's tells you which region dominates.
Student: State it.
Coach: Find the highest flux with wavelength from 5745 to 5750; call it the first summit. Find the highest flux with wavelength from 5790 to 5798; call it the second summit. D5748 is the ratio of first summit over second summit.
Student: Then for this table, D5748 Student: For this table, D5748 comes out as 1.1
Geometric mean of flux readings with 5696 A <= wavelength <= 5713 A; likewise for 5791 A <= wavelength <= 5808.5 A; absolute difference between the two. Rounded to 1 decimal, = 0.8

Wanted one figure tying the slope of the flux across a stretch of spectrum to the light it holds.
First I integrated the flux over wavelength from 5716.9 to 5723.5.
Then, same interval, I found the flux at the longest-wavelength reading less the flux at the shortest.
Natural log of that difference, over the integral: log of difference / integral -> 0.011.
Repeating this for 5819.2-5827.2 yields -0.019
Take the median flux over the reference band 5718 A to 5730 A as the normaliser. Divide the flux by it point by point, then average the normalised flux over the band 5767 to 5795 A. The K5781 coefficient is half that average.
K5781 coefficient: 0.422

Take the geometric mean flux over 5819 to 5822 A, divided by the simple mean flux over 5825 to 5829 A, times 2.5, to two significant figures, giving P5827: 2.7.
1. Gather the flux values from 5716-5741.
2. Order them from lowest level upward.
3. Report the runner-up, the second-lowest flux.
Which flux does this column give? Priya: 6.335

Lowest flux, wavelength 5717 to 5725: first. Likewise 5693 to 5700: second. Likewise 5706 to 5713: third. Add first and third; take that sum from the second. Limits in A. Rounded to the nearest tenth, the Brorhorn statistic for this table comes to -6.5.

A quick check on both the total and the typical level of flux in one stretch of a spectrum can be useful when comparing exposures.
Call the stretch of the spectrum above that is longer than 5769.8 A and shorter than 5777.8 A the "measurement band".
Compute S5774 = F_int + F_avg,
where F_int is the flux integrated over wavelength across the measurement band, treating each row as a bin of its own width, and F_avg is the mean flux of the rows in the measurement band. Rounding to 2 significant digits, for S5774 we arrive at 59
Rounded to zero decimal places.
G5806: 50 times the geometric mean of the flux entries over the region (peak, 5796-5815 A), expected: 373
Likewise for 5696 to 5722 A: 393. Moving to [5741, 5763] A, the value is 385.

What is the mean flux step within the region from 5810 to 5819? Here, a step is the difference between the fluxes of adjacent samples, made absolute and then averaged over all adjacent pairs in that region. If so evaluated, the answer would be 2.0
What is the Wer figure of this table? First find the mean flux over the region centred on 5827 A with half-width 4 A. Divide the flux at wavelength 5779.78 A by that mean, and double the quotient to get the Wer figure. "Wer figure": 2.9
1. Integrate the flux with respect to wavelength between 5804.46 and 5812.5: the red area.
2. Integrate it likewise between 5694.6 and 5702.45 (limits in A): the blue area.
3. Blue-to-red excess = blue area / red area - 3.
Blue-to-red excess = -1.80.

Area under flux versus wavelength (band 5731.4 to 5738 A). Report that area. 54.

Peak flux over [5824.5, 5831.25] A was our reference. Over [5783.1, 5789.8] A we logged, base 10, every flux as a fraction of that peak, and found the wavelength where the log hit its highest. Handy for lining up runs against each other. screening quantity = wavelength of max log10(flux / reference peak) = 5786.44 A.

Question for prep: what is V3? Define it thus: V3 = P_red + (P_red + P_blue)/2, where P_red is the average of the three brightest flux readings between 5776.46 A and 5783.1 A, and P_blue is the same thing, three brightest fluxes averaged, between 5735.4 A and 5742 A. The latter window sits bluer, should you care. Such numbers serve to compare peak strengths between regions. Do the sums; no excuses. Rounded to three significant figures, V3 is 15.9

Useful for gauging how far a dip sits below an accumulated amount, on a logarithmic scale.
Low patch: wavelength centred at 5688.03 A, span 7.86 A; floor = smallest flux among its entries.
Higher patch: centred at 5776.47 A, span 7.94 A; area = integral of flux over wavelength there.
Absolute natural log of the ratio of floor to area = 2.17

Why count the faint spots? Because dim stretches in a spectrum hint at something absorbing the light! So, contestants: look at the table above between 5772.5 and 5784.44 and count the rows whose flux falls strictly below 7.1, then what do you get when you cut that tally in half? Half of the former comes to 2.5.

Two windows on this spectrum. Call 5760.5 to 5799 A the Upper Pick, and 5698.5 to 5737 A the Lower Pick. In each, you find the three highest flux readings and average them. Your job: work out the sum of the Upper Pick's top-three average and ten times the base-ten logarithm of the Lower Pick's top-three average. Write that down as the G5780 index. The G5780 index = 18.4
